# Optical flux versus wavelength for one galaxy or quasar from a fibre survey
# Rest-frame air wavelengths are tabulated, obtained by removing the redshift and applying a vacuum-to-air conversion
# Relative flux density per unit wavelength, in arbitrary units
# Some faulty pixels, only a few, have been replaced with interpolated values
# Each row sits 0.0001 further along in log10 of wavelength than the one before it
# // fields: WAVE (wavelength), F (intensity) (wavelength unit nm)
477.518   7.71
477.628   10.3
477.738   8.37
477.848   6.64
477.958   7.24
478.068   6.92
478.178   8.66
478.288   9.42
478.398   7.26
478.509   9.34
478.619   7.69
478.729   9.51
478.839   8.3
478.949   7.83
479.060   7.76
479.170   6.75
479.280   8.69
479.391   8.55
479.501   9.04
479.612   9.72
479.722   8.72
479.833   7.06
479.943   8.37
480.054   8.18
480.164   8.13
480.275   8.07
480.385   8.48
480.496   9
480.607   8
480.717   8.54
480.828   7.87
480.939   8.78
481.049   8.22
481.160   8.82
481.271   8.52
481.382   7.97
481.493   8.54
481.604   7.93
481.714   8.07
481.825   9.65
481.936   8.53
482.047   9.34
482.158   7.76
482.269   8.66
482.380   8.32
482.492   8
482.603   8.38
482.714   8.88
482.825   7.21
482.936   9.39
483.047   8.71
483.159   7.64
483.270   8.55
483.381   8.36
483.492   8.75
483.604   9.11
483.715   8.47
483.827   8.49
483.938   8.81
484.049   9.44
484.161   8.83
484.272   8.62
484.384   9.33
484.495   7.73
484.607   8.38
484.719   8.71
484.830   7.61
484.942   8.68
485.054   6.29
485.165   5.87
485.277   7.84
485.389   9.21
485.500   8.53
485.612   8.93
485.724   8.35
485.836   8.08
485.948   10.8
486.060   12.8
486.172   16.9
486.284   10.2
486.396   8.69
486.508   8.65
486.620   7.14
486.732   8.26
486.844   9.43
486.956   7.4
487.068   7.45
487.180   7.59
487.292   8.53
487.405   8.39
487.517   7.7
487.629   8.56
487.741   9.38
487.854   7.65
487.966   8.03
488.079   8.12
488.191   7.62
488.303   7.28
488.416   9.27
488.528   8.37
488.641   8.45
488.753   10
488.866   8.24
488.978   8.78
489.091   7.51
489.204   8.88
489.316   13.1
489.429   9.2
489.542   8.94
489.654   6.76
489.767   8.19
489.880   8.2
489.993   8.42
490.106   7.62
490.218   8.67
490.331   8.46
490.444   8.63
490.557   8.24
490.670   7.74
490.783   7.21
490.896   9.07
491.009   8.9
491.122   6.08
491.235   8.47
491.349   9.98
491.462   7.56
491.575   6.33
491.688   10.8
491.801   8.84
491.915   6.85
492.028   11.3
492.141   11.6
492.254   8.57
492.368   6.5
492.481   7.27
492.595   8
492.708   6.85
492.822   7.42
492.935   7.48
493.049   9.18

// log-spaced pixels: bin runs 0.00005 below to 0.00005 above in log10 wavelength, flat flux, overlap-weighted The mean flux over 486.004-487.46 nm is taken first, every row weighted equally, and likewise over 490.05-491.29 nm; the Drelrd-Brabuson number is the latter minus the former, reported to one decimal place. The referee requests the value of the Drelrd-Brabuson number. -1.2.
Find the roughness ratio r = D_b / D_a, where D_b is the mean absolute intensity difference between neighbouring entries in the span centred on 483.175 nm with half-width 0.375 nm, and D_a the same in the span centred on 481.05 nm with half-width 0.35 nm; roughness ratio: 1.5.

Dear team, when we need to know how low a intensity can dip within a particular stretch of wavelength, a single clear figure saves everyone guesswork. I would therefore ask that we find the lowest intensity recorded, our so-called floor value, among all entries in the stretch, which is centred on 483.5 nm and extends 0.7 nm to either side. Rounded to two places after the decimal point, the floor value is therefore 7.21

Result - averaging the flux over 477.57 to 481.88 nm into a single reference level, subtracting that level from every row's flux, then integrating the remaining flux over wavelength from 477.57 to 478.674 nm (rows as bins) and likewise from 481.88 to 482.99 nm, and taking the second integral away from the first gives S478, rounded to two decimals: -0.29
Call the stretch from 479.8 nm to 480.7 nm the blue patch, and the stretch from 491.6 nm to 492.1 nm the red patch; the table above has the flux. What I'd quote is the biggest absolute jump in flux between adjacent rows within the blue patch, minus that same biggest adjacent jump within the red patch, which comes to -3.1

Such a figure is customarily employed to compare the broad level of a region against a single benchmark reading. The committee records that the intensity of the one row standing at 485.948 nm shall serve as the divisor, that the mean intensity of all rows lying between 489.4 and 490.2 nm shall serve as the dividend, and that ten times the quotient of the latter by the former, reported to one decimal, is 7.6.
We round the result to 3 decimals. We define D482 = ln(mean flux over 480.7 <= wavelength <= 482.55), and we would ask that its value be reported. 2.133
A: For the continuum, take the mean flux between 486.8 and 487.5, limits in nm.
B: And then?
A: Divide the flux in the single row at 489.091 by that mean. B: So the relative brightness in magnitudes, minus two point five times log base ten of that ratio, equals 0.1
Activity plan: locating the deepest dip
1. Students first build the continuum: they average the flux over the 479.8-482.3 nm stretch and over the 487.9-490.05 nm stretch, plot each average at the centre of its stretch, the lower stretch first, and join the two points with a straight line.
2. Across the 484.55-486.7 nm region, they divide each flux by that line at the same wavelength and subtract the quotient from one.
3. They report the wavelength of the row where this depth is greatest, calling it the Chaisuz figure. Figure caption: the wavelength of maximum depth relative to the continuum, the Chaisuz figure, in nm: 485.165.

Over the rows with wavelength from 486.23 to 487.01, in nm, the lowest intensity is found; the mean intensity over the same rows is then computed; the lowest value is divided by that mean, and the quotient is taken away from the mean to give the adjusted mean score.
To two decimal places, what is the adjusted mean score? 7.70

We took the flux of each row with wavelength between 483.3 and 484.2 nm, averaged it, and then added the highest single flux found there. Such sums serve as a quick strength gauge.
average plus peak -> 18.2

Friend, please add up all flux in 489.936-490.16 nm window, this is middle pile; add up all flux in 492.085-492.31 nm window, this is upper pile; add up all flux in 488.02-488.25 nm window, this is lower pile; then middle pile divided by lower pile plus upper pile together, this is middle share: 0.45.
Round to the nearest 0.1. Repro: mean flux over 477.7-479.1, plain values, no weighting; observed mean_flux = 8.1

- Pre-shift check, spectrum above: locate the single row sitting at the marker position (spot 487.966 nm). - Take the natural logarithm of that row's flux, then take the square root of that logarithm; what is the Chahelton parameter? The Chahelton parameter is 1.44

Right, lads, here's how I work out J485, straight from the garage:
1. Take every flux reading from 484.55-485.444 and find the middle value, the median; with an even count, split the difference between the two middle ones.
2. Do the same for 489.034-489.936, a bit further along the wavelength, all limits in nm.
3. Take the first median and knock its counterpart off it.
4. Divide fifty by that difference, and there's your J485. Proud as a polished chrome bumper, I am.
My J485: -116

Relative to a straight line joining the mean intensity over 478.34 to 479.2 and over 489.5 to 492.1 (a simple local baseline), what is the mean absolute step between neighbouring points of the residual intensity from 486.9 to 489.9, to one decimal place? 1.1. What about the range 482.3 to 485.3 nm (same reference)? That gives 0.8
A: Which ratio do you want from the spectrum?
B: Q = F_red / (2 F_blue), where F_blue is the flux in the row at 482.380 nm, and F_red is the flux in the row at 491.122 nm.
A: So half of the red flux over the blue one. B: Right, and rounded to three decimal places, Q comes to 0.365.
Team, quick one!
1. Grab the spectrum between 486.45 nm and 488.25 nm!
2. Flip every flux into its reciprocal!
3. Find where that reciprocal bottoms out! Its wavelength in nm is 486.844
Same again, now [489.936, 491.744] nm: 491.688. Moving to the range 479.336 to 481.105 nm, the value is 479.612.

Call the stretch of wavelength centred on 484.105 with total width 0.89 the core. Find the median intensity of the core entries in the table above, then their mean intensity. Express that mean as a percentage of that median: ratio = 100.0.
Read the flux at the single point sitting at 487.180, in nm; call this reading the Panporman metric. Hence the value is 7.59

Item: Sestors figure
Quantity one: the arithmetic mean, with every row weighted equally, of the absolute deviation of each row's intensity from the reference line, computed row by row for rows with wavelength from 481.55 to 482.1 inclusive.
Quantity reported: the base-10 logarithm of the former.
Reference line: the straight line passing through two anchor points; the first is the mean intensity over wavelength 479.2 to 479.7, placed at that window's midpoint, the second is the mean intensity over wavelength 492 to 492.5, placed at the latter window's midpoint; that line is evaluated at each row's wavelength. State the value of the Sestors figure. -0.2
